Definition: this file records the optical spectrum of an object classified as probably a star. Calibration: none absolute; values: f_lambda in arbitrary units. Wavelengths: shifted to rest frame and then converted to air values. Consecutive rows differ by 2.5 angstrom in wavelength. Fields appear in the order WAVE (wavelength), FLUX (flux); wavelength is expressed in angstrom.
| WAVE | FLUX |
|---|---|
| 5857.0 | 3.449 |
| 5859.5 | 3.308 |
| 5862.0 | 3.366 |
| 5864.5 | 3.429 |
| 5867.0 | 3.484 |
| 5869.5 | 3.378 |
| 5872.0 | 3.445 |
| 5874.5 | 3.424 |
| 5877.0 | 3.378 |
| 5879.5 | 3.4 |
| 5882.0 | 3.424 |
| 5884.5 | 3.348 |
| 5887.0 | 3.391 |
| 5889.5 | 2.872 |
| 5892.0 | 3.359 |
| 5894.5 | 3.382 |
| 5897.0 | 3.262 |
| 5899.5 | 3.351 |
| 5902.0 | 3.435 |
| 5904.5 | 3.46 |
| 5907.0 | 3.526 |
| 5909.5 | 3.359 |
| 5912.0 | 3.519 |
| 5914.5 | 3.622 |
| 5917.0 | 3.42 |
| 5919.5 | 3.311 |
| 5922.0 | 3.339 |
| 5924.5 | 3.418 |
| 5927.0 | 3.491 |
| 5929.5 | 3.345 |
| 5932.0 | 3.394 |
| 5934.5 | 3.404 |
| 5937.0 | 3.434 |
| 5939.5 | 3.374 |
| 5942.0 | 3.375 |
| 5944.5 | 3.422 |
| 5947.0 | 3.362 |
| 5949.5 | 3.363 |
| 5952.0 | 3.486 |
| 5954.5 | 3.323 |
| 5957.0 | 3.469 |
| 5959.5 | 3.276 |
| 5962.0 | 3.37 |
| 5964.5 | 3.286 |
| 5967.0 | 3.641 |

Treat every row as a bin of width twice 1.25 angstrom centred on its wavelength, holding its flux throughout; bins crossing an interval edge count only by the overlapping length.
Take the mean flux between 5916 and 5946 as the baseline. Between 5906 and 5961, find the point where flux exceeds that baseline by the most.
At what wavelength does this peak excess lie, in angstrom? 5914.5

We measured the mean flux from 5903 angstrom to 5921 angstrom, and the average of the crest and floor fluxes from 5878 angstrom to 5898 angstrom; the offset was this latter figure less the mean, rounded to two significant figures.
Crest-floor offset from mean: -0.31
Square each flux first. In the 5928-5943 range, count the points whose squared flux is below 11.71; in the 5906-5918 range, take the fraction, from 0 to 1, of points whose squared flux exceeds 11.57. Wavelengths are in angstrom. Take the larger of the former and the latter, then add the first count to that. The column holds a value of 10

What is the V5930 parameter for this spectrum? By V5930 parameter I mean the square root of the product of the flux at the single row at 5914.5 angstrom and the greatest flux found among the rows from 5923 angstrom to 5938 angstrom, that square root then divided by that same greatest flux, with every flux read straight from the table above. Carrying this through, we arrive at 1.02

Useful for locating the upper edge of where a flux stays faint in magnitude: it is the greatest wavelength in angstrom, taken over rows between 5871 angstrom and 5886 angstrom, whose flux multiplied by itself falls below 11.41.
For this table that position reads 5884.5 angstrom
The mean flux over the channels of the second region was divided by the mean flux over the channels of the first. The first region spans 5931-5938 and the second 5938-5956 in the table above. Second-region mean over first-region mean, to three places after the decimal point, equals 0.993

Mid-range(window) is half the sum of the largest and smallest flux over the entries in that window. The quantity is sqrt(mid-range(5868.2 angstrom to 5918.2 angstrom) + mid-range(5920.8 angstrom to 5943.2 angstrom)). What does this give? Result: 2.58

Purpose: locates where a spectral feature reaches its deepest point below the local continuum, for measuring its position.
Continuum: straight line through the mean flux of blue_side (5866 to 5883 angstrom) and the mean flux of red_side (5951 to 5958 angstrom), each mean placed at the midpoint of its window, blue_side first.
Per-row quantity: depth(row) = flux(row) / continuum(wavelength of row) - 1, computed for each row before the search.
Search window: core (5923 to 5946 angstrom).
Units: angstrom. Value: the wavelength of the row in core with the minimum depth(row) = 5929.5 angstrom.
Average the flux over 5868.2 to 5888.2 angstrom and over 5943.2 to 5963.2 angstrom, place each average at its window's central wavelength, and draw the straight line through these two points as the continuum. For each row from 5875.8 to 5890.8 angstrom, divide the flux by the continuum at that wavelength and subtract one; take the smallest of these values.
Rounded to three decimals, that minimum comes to -0.154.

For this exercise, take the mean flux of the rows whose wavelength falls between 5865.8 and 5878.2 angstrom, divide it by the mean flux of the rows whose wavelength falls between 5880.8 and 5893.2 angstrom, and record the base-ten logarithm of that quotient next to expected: 0.019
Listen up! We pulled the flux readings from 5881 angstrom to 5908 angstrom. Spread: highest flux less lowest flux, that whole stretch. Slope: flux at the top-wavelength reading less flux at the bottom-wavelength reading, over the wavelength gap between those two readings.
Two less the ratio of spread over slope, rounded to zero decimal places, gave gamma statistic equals -158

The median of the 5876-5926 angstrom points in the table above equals 3.39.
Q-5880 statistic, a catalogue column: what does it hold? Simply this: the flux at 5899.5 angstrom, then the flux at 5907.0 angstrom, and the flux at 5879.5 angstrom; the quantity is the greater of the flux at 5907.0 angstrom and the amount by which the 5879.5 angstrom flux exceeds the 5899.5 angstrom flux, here 3.53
